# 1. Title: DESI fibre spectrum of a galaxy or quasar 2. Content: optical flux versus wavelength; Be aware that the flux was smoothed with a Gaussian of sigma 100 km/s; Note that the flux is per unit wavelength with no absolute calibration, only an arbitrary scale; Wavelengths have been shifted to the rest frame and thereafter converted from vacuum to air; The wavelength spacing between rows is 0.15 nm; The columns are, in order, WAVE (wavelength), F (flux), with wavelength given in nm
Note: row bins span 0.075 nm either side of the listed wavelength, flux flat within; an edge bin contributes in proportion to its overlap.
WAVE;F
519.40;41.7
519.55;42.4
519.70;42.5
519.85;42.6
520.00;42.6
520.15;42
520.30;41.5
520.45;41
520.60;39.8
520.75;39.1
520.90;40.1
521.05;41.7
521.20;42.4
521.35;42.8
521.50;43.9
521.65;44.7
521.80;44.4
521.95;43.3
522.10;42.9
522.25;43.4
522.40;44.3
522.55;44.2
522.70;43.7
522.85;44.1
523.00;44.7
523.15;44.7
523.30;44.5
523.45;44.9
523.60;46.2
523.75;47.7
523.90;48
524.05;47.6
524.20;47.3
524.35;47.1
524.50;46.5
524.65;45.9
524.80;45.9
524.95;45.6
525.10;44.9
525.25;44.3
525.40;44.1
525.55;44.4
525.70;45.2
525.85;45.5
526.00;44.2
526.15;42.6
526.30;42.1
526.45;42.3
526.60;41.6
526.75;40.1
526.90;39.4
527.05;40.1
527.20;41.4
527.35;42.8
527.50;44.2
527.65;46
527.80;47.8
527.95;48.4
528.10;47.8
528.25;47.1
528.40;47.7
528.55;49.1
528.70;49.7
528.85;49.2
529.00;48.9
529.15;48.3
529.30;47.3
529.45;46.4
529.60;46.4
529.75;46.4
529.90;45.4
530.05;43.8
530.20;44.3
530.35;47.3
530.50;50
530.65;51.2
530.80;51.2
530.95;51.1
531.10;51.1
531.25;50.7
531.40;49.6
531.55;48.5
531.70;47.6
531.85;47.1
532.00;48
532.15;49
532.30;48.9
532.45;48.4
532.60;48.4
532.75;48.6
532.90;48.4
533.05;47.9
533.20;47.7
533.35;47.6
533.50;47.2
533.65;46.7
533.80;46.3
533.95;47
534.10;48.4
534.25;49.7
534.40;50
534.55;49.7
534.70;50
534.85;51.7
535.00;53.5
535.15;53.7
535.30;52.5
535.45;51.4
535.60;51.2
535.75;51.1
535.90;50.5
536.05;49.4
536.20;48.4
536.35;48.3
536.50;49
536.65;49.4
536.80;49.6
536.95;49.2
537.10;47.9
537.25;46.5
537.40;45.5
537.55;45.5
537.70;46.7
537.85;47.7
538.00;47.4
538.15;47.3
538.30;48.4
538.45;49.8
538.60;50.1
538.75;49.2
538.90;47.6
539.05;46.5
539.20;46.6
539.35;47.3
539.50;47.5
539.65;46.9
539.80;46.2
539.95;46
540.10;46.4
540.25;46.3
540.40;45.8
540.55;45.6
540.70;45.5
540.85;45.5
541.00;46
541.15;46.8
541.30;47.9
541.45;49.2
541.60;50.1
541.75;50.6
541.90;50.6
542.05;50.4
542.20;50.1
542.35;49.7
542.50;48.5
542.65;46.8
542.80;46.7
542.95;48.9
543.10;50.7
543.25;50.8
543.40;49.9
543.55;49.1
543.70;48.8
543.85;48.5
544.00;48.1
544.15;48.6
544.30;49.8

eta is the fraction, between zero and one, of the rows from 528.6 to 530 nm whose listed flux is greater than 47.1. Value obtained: 0.56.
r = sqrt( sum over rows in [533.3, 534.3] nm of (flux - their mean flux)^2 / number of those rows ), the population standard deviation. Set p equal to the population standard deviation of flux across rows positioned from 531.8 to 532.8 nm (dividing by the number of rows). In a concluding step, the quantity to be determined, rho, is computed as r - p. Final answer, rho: 0.5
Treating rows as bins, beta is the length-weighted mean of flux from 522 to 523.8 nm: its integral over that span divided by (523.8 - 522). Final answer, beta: 44.5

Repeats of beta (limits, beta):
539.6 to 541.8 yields 46.9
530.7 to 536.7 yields 49.4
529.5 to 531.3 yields 48.2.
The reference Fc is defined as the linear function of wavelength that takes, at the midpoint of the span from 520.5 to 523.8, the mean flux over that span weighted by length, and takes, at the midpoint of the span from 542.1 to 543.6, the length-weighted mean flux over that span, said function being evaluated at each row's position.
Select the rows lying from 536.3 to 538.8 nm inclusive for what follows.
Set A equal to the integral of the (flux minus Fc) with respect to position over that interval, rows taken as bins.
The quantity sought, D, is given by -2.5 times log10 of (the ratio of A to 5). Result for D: 1.8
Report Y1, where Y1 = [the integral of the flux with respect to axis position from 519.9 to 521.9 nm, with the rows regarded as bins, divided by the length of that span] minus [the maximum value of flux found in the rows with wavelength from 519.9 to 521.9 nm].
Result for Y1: -2.7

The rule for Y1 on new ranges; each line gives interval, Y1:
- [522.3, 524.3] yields -2.5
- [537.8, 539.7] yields -2.2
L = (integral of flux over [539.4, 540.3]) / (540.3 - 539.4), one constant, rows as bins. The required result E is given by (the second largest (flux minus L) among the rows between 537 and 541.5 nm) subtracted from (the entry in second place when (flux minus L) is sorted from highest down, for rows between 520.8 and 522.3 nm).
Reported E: -5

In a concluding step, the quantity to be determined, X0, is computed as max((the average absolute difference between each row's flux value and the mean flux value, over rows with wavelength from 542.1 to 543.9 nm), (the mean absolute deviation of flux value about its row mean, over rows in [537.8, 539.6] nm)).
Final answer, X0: 1.0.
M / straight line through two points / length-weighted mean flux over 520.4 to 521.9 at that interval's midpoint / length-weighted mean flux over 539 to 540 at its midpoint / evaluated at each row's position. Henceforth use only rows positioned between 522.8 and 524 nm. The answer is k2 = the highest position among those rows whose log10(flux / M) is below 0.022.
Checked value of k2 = 523.30 nm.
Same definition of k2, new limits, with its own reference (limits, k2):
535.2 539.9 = 539.80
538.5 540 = 539.95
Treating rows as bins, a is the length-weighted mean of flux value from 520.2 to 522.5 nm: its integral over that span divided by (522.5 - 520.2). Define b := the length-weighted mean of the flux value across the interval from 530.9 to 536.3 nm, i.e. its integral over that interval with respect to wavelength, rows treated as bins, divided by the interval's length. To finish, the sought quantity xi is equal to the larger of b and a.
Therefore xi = 49.3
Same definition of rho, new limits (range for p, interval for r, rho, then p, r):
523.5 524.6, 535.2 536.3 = 0.7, 0.60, 1.26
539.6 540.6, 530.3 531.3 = 0.9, 0.40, 1.32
